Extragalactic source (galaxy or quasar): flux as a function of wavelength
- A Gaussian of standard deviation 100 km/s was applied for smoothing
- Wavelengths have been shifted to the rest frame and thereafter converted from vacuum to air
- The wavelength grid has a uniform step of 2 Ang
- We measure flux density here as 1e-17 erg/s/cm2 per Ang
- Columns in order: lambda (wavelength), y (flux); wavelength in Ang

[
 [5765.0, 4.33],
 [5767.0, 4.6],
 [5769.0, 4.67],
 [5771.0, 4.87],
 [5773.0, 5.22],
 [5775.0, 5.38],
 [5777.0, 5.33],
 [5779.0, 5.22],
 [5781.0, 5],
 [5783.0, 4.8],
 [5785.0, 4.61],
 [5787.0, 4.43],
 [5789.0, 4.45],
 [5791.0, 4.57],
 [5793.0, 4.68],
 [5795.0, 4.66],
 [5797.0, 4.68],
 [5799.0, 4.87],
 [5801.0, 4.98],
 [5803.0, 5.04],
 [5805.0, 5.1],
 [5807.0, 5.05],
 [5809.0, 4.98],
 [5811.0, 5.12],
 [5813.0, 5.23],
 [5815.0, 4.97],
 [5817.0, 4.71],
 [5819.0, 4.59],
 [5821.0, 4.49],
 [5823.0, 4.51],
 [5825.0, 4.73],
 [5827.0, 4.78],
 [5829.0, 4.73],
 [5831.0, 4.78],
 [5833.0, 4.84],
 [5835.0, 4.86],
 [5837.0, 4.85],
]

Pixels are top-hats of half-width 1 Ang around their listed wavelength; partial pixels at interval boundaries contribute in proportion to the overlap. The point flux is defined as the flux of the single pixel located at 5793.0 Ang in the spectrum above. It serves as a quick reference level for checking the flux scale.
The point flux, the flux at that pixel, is 4.68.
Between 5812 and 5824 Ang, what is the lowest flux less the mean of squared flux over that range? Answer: -18.1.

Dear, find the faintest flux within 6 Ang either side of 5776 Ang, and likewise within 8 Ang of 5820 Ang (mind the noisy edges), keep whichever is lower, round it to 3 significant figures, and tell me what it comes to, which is 4.49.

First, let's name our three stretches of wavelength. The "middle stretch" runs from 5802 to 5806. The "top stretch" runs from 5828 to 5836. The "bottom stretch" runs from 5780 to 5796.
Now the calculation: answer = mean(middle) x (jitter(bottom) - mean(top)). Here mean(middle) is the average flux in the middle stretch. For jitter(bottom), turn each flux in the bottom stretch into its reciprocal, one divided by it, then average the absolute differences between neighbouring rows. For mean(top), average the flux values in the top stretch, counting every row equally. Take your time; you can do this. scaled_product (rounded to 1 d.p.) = -24.3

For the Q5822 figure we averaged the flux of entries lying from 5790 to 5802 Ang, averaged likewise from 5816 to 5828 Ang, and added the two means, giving 9.4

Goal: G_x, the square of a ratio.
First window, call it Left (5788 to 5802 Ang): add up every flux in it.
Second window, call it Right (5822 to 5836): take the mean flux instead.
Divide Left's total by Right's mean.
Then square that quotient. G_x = 48.0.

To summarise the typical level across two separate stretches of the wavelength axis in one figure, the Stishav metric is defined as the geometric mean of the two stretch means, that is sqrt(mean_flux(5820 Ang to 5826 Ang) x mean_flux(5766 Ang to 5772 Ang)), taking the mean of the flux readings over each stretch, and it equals 4.64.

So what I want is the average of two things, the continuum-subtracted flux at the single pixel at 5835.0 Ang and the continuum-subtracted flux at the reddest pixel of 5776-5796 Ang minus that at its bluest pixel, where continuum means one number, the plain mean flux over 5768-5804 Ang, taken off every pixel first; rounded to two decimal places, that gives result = -0.33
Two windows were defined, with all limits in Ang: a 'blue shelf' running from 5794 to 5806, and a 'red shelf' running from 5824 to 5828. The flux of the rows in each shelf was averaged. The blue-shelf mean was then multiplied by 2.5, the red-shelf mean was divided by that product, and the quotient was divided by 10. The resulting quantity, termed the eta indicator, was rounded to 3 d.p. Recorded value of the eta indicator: 0.039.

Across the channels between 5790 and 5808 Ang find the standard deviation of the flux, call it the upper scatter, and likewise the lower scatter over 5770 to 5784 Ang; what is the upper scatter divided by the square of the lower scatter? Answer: 4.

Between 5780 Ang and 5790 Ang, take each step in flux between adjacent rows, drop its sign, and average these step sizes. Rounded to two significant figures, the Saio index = 0.15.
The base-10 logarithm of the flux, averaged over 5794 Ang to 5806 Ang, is 0.69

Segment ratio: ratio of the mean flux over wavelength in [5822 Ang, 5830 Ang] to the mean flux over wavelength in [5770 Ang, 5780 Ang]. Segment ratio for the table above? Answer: 0.90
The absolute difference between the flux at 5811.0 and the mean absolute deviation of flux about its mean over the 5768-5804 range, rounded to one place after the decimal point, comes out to 4.9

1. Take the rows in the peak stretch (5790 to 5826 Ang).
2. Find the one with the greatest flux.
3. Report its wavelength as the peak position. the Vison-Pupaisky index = 5813.0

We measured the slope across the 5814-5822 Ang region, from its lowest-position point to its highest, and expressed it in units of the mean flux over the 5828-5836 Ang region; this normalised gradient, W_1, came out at -0.017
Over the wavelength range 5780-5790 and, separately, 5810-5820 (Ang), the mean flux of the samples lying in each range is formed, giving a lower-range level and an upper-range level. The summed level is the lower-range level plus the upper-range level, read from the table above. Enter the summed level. 9.58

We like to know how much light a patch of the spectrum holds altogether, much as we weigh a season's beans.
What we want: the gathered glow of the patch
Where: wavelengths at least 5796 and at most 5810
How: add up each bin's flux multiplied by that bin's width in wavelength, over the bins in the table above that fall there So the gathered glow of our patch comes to 69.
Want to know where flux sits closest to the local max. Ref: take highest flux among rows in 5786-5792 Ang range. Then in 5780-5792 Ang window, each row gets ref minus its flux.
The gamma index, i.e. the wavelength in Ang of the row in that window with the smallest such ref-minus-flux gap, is 5781.0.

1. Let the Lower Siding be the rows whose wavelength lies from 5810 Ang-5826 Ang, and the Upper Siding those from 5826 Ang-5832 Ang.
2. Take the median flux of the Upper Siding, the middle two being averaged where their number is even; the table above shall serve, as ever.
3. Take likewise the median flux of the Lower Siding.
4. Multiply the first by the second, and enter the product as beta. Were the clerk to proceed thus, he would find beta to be 22.6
